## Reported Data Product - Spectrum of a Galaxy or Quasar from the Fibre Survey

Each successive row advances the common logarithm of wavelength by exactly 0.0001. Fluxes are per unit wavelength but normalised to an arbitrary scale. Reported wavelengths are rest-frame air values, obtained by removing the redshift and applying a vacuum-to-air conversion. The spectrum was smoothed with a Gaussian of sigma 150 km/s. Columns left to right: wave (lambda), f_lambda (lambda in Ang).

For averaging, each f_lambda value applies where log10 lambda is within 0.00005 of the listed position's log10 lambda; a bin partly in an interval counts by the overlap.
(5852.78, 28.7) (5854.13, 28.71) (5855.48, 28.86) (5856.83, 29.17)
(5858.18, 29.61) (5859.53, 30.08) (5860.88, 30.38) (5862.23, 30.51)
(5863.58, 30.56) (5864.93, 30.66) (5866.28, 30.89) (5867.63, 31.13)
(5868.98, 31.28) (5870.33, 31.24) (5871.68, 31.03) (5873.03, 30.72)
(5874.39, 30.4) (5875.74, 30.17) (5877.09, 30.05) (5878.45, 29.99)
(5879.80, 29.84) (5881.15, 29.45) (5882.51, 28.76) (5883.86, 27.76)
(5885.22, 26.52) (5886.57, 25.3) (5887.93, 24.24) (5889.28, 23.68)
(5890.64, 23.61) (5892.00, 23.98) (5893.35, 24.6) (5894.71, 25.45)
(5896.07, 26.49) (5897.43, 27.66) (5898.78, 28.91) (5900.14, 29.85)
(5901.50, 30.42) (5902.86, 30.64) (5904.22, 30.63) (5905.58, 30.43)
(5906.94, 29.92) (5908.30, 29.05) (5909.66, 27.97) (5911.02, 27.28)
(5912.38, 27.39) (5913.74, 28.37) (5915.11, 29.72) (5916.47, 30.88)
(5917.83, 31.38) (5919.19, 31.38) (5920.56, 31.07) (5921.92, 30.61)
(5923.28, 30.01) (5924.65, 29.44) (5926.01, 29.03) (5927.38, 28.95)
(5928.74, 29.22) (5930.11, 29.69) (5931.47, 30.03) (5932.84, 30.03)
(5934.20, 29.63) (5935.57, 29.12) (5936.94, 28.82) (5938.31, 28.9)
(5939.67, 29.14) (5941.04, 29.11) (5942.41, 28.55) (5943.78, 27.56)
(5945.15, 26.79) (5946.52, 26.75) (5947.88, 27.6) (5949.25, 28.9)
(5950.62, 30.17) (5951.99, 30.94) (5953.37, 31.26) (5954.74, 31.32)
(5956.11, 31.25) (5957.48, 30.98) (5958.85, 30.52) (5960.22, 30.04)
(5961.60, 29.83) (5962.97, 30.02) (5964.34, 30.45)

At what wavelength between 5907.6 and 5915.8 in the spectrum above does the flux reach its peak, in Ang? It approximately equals 5915.11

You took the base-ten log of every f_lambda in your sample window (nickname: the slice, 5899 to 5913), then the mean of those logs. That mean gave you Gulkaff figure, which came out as 1.47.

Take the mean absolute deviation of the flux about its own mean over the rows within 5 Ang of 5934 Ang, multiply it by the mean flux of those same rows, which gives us 13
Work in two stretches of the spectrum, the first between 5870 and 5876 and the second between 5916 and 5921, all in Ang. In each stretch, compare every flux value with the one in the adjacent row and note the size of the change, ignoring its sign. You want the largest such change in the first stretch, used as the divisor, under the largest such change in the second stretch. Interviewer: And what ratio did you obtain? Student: 2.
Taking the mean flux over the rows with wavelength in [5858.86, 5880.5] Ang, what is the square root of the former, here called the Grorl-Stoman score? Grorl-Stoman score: 5.53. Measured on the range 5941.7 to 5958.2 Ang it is 5.42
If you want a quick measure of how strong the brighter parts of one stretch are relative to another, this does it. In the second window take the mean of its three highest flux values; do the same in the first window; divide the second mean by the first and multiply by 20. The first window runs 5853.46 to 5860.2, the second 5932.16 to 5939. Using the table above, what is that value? 20.0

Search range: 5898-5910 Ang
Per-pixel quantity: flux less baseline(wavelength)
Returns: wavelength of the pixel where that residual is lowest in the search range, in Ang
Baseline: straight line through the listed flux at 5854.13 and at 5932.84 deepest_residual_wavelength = 5909.66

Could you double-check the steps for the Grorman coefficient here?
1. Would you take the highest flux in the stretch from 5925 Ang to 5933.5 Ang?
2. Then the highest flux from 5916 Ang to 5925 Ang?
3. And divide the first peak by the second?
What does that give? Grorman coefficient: 0.96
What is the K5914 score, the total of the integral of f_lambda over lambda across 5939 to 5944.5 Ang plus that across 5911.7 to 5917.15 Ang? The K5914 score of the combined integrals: 315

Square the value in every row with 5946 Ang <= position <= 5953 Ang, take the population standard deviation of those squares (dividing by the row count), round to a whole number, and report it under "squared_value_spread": 90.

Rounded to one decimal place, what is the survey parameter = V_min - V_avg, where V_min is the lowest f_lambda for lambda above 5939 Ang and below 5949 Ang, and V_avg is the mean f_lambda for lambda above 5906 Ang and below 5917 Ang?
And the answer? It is -2.1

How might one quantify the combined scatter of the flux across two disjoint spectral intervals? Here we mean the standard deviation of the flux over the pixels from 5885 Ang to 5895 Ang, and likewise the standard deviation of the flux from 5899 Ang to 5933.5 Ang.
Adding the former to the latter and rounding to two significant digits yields 2.1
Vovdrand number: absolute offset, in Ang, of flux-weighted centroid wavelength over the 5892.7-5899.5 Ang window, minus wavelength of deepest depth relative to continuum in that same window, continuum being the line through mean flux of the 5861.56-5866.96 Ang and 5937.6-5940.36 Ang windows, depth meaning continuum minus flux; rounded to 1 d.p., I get 2.8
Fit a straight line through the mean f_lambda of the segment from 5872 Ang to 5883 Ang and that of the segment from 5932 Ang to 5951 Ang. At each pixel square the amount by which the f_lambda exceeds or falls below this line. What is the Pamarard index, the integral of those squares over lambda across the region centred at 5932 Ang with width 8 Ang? 6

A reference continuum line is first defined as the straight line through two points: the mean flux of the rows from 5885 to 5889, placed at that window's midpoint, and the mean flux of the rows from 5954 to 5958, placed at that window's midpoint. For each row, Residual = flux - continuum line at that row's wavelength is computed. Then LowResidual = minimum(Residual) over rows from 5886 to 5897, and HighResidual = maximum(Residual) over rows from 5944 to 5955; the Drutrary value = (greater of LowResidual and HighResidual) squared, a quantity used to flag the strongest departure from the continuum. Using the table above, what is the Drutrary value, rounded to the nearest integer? 0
